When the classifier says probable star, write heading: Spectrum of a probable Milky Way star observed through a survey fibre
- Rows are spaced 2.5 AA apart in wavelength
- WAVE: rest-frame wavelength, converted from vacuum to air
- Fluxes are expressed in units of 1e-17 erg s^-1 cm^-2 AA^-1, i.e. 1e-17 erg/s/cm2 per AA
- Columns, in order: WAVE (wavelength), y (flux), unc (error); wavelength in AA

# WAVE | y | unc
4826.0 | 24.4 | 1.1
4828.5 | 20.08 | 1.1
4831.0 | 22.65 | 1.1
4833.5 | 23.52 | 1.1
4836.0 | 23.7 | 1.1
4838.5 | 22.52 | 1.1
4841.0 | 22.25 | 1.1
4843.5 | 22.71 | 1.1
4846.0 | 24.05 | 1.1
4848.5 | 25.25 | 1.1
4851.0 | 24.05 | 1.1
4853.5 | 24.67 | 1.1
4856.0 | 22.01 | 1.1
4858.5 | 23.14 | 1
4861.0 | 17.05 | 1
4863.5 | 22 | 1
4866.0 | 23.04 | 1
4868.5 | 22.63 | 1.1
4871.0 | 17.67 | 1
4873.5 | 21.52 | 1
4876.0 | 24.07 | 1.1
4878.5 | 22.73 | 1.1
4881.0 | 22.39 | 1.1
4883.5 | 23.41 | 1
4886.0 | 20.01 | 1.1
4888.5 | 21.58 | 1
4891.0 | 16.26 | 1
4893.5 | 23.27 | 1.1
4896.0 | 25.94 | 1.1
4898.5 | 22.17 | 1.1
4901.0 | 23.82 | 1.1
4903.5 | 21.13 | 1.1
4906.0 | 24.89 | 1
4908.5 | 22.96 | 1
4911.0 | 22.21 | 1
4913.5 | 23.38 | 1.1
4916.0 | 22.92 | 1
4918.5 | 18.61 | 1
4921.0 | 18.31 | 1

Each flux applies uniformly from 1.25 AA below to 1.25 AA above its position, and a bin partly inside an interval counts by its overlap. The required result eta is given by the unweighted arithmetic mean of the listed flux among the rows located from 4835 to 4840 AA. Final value 23.1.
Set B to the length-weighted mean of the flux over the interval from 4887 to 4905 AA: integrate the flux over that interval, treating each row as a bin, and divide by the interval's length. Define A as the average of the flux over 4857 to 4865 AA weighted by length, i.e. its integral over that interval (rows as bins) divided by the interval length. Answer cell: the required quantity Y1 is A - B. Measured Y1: -1.2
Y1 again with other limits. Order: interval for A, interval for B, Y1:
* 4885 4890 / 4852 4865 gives -1.2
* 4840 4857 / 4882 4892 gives 3.1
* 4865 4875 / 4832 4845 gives -1.7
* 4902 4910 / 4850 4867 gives 0.8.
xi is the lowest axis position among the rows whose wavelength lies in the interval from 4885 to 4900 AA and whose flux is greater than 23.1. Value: 4893.5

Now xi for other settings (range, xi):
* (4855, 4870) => 4858.5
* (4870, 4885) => 4876.0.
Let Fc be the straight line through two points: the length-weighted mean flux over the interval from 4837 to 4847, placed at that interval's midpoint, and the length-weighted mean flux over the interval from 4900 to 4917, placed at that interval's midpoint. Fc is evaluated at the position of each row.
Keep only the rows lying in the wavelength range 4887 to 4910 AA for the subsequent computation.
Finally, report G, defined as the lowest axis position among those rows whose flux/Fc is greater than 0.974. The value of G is 4893.5 AA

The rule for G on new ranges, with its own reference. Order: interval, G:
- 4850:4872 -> 4851.0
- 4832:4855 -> 4833.5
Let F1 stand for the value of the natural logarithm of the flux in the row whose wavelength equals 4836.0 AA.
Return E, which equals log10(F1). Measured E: 0.500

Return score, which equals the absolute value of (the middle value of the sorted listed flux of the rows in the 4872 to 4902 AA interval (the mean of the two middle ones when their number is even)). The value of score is 22.56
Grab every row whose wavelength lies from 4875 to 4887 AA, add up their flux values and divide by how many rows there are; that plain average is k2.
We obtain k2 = 22.5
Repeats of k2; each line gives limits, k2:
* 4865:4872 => 21.1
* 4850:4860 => 23.5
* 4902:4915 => 22.9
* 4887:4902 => 22.2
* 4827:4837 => 22.5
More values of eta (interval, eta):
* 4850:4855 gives 24.4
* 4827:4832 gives 21.4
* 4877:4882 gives 22.6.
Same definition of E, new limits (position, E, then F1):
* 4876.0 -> 0.503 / 3.18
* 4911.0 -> 0.491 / 3.10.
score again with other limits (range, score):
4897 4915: 22.96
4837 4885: 22.71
